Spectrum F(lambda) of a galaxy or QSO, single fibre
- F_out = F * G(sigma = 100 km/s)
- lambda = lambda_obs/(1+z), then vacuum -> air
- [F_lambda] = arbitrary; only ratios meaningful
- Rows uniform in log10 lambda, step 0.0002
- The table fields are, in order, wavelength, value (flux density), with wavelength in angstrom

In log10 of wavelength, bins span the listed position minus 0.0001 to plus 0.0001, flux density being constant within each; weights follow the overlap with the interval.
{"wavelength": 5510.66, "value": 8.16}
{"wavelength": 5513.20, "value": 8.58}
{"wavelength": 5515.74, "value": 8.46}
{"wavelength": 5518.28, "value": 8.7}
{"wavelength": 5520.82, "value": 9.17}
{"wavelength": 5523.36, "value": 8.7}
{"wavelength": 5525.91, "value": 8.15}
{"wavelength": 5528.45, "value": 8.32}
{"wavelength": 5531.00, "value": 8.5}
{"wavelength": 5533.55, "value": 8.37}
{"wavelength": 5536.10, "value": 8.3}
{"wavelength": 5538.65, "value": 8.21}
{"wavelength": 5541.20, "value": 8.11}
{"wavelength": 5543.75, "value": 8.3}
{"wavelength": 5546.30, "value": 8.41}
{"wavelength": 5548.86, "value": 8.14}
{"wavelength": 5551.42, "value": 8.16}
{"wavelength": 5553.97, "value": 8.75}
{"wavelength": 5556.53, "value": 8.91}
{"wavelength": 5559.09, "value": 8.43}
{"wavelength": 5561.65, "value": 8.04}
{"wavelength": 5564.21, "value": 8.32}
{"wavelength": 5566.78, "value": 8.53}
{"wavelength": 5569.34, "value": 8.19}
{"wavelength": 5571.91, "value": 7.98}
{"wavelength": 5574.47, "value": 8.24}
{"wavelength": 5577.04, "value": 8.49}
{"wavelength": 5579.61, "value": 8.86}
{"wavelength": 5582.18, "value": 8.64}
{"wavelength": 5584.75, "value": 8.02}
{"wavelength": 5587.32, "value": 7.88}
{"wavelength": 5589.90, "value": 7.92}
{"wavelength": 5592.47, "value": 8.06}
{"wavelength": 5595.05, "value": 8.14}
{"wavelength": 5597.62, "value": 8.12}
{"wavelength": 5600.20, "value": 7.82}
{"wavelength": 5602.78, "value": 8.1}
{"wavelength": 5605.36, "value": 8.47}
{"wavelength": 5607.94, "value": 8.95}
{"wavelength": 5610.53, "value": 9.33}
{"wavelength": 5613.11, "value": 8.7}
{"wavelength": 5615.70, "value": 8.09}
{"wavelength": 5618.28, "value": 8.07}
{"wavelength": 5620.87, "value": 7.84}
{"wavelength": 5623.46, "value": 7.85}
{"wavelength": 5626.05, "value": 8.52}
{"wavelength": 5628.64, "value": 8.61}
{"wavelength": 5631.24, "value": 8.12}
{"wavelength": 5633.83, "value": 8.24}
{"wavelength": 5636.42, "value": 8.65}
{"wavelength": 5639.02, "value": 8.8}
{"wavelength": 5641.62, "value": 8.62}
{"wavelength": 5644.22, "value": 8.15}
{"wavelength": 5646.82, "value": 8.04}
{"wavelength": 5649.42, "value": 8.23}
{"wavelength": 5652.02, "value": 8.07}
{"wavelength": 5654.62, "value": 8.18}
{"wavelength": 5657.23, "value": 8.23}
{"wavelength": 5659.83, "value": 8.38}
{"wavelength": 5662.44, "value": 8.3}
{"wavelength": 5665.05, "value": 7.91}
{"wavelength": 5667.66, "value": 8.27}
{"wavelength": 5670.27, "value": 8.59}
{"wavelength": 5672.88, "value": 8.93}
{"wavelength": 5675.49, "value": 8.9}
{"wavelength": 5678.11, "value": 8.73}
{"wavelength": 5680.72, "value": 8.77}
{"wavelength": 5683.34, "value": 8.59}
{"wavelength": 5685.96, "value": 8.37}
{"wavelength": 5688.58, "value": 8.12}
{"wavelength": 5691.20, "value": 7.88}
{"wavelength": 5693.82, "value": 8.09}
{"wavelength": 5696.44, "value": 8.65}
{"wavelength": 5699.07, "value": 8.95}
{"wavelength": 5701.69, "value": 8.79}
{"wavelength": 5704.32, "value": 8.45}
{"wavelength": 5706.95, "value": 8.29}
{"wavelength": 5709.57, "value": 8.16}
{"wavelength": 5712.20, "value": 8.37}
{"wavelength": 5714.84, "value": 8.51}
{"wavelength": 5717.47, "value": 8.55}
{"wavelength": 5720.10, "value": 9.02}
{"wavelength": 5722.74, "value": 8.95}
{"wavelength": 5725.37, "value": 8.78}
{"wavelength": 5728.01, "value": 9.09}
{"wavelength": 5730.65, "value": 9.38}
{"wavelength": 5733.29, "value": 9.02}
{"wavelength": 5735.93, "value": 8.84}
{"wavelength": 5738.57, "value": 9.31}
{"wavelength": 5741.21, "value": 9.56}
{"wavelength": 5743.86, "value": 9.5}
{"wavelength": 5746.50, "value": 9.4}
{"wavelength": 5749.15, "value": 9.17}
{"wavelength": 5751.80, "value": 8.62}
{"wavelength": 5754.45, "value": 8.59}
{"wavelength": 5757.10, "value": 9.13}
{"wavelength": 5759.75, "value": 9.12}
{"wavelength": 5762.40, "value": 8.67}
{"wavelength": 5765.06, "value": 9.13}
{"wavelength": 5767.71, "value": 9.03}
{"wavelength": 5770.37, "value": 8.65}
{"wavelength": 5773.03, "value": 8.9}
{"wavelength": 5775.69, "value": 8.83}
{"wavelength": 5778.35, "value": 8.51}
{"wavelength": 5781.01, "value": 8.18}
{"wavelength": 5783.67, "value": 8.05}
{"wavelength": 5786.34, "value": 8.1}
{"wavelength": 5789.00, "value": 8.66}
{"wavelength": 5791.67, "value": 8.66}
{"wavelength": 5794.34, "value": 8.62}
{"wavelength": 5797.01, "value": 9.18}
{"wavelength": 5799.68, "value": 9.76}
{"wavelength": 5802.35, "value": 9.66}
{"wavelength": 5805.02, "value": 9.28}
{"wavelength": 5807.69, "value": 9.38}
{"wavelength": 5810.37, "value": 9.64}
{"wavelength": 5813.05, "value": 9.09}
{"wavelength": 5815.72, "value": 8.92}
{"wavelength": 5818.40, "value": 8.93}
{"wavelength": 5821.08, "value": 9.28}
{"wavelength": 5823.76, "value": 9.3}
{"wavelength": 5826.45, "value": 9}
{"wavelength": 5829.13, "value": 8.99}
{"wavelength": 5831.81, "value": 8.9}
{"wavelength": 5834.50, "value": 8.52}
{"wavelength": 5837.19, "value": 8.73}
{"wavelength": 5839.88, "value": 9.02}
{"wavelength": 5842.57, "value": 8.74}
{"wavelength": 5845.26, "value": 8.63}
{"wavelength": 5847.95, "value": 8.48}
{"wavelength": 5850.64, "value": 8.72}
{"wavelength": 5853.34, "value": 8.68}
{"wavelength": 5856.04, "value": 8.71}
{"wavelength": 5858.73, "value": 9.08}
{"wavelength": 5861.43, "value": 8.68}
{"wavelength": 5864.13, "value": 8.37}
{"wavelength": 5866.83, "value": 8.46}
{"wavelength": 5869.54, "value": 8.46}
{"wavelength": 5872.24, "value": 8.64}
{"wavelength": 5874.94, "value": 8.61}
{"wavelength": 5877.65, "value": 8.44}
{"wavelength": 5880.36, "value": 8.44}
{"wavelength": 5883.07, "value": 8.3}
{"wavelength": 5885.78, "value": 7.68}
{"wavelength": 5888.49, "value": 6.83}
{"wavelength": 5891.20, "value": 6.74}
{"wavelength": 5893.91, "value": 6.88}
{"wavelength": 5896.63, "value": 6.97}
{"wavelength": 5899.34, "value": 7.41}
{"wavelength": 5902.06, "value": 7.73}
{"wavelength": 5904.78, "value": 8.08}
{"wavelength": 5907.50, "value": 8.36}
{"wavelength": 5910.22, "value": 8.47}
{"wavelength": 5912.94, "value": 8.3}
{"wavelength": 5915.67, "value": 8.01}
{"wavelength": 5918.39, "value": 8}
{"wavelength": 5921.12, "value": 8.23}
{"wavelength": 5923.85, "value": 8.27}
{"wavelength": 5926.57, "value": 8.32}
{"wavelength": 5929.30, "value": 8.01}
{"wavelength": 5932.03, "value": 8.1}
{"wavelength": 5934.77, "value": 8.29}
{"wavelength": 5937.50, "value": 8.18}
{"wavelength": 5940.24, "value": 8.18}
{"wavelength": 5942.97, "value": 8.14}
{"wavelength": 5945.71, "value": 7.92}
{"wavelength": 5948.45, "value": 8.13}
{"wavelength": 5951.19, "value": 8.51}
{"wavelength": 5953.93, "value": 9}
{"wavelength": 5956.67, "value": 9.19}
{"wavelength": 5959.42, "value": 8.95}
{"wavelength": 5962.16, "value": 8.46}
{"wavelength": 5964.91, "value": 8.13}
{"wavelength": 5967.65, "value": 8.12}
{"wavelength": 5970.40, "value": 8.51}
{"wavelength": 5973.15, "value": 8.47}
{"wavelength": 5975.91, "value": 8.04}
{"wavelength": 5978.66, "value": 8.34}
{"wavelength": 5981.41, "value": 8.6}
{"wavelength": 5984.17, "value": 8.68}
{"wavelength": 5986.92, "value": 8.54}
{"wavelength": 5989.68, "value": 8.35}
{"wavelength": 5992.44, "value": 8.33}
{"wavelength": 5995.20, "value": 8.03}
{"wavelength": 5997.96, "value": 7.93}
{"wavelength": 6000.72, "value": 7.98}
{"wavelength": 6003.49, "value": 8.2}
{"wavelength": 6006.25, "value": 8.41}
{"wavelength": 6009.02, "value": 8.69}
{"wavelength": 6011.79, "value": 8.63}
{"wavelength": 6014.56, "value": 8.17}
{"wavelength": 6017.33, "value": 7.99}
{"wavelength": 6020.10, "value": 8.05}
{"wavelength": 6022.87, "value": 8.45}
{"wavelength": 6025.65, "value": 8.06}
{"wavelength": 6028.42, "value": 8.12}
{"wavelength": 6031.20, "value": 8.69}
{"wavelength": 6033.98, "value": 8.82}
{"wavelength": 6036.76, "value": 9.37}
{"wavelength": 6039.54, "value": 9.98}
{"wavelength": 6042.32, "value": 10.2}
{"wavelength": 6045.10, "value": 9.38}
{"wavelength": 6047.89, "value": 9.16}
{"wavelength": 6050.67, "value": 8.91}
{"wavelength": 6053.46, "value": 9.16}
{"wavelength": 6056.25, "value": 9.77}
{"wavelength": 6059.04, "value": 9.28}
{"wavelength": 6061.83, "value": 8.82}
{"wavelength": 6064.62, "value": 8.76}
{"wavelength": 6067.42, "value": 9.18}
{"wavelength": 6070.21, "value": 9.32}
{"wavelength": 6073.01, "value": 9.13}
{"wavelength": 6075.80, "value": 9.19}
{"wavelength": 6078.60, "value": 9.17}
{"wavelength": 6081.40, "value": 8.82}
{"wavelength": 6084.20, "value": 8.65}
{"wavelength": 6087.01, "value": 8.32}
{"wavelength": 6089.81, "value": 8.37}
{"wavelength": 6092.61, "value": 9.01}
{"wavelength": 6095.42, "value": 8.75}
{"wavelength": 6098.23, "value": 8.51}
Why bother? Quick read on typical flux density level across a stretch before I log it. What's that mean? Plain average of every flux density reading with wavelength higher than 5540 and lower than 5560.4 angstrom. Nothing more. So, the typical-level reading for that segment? 8.4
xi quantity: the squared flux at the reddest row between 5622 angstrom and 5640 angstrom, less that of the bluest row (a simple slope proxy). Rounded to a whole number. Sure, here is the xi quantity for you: 16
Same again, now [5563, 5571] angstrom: -2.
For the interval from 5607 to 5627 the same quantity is -8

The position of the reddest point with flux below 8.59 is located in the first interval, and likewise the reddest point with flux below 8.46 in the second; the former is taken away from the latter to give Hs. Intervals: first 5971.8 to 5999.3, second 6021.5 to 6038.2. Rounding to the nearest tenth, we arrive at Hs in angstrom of 30.5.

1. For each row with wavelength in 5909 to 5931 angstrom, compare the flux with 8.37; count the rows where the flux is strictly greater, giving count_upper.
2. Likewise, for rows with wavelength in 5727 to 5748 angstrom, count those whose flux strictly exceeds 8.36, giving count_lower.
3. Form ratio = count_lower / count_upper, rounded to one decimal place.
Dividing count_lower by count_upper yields 8.0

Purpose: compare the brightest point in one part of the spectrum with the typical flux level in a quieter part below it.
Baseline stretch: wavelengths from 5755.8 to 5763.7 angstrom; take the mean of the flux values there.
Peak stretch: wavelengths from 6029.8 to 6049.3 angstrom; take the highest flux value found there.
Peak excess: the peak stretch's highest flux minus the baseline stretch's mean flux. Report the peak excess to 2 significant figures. 1.2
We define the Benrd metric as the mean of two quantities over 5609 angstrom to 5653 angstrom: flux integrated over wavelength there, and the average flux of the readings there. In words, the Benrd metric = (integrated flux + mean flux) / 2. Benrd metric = 188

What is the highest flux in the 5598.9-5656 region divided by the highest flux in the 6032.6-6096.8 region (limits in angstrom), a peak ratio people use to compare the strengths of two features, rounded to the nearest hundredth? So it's 0.91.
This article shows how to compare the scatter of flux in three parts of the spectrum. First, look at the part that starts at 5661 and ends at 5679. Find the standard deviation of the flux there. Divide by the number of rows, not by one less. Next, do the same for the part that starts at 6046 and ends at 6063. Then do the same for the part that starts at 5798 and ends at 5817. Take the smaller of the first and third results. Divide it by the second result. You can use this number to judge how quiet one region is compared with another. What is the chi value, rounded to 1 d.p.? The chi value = 1.0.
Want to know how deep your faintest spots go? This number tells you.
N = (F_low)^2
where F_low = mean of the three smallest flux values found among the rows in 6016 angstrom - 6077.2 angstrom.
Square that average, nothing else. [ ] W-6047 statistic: 64.5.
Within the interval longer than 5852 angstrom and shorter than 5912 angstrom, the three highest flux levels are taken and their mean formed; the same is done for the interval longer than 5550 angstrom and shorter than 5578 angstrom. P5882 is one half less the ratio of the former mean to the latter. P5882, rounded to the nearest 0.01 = -0.51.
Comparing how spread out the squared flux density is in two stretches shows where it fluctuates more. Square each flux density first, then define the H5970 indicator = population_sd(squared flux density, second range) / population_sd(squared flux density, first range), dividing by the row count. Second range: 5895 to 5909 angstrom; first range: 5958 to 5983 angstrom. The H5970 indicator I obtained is 1.7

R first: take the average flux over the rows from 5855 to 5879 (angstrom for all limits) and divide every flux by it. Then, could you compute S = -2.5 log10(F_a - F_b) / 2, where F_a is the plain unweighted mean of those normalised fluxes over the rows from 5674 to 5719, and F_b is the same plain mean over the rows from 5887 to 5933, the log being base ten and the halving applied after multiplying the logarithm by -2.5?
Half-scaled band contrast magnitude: 1.38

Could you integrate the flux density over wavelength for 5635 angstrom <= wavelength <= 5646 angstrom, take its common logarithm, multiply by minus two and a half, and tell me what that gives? -4.9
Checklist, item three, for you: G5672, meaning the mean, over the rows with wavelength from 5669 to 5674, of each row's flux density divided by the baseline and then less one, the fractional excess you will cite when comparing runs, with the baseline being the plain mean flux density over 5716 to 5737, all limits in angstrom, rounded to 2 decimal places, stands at -0.02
